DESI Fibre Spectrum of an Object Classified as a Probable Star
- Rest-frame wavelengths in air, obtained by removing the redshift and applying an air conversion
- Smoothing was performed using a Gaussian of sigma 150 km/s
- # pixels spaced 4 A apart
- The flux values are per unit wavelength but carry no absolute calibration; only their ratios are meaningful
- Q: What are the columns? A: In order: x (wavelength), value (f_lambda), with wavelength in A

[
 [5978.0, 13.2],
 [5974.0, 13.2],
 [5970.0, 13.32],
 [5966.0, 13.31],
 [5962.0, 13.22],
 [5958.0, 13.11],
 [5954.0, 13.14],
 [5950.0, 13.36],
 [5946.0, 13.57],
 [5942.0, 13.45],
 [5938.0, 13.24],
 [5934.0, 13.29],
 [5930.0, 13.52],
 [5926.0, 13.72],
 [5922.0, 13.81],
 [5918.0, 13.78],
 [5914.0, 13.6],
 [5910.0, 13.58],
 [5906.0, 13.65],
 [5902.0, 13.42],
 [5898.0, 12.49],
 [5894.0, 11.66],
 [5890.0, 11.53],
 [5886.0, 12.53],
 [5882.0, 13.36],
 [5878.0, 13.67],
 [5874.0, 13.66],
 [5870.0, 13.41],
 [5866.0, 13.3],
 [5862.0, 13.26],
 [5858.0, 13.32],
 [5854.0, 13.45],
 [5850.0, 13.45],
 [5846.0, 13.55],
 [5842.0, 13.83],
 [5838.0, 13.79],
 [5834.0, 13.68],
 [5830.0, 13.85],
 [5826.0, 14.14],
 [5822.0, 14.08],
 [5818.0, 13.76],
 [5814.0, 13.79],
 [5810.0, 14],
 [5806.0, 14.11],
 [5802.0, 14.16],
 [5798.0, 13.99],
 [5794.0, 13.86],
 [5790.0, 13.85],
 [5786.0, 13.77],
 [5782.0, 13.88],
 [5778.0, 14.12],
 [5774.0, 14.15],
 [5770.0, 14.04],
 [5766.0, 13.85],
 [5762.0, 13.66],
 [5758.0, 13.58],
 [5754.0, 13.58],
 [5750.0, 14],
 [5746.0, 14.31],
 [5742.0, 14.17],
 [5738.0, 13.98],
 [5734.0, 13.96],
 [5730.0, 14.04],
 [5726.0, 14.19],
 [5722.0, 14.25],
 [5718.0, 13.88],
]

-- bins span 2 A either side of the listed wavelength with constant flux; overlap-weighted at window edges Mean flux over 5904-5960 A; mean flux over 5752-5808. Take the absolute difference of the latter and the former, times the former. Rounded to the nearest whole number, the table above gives 6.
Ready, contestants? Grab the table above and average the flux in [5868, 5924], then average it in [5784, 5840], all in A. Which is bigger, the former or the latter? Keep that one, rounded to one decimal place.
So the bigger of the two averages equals 13.9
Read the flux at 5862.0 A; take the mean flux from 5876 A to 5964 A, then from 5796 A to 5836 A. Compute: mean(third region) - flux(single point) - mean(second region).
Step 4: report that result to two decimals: -12.52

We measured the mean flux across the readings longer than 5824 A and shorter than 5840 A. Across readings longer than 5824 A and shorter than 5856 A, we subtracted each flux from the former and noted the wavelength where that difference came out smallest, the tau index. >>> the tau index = 5826.0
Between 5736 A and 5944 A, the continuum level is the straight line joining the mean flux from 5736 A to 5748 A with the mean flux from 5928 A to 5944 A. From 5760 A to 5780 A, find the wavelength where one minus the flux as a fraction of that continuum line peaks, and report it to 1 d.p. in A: 5762.0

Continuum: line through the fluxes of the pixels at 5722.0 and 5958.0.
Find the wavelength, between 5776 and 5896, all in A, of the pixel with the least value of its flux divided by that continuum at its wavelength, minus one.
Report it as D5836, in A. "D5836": 5890.0 A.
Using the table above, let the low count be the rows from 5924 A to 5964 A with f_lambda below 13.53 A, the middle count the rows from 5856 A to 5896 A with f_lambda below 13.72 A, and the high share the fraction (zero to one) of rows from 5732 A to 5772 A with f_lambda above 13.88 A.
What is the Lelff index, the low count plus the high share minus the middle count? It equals -1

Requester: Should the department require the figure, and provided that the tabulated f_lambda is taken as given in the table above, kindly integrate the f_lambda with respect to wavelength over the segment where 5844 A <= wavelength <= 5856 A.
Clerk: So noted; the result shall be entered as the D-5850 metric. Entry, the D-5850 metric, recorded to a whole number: 162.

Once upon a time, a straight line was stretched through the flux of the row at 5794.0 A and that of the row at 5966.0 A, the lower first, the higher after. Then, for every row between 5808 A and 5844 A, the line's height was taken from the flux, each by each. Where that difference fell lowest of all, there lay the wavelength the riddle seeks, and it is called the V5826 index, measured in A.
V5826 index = 5834.0 A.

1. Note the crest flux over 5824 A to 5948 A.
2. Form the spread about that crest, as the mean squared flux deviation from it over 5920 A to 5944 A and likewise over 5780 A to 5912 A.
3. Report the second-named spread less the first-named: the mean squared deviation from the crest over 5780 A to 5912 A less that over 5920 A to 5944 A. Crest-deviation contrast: 0.3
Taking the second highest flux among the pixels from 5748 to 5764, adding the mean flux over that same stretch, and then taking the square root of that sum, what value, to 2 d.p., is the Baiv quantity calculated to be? 5.23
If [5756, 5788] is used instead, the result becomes 5.29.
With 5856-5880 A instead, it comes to 5.21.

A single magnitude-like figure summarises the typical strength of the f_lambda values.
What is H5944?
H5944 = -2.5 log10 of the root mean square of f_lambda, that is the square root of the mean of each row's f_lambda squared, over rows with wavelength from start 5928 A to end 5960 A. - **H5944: -2.81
